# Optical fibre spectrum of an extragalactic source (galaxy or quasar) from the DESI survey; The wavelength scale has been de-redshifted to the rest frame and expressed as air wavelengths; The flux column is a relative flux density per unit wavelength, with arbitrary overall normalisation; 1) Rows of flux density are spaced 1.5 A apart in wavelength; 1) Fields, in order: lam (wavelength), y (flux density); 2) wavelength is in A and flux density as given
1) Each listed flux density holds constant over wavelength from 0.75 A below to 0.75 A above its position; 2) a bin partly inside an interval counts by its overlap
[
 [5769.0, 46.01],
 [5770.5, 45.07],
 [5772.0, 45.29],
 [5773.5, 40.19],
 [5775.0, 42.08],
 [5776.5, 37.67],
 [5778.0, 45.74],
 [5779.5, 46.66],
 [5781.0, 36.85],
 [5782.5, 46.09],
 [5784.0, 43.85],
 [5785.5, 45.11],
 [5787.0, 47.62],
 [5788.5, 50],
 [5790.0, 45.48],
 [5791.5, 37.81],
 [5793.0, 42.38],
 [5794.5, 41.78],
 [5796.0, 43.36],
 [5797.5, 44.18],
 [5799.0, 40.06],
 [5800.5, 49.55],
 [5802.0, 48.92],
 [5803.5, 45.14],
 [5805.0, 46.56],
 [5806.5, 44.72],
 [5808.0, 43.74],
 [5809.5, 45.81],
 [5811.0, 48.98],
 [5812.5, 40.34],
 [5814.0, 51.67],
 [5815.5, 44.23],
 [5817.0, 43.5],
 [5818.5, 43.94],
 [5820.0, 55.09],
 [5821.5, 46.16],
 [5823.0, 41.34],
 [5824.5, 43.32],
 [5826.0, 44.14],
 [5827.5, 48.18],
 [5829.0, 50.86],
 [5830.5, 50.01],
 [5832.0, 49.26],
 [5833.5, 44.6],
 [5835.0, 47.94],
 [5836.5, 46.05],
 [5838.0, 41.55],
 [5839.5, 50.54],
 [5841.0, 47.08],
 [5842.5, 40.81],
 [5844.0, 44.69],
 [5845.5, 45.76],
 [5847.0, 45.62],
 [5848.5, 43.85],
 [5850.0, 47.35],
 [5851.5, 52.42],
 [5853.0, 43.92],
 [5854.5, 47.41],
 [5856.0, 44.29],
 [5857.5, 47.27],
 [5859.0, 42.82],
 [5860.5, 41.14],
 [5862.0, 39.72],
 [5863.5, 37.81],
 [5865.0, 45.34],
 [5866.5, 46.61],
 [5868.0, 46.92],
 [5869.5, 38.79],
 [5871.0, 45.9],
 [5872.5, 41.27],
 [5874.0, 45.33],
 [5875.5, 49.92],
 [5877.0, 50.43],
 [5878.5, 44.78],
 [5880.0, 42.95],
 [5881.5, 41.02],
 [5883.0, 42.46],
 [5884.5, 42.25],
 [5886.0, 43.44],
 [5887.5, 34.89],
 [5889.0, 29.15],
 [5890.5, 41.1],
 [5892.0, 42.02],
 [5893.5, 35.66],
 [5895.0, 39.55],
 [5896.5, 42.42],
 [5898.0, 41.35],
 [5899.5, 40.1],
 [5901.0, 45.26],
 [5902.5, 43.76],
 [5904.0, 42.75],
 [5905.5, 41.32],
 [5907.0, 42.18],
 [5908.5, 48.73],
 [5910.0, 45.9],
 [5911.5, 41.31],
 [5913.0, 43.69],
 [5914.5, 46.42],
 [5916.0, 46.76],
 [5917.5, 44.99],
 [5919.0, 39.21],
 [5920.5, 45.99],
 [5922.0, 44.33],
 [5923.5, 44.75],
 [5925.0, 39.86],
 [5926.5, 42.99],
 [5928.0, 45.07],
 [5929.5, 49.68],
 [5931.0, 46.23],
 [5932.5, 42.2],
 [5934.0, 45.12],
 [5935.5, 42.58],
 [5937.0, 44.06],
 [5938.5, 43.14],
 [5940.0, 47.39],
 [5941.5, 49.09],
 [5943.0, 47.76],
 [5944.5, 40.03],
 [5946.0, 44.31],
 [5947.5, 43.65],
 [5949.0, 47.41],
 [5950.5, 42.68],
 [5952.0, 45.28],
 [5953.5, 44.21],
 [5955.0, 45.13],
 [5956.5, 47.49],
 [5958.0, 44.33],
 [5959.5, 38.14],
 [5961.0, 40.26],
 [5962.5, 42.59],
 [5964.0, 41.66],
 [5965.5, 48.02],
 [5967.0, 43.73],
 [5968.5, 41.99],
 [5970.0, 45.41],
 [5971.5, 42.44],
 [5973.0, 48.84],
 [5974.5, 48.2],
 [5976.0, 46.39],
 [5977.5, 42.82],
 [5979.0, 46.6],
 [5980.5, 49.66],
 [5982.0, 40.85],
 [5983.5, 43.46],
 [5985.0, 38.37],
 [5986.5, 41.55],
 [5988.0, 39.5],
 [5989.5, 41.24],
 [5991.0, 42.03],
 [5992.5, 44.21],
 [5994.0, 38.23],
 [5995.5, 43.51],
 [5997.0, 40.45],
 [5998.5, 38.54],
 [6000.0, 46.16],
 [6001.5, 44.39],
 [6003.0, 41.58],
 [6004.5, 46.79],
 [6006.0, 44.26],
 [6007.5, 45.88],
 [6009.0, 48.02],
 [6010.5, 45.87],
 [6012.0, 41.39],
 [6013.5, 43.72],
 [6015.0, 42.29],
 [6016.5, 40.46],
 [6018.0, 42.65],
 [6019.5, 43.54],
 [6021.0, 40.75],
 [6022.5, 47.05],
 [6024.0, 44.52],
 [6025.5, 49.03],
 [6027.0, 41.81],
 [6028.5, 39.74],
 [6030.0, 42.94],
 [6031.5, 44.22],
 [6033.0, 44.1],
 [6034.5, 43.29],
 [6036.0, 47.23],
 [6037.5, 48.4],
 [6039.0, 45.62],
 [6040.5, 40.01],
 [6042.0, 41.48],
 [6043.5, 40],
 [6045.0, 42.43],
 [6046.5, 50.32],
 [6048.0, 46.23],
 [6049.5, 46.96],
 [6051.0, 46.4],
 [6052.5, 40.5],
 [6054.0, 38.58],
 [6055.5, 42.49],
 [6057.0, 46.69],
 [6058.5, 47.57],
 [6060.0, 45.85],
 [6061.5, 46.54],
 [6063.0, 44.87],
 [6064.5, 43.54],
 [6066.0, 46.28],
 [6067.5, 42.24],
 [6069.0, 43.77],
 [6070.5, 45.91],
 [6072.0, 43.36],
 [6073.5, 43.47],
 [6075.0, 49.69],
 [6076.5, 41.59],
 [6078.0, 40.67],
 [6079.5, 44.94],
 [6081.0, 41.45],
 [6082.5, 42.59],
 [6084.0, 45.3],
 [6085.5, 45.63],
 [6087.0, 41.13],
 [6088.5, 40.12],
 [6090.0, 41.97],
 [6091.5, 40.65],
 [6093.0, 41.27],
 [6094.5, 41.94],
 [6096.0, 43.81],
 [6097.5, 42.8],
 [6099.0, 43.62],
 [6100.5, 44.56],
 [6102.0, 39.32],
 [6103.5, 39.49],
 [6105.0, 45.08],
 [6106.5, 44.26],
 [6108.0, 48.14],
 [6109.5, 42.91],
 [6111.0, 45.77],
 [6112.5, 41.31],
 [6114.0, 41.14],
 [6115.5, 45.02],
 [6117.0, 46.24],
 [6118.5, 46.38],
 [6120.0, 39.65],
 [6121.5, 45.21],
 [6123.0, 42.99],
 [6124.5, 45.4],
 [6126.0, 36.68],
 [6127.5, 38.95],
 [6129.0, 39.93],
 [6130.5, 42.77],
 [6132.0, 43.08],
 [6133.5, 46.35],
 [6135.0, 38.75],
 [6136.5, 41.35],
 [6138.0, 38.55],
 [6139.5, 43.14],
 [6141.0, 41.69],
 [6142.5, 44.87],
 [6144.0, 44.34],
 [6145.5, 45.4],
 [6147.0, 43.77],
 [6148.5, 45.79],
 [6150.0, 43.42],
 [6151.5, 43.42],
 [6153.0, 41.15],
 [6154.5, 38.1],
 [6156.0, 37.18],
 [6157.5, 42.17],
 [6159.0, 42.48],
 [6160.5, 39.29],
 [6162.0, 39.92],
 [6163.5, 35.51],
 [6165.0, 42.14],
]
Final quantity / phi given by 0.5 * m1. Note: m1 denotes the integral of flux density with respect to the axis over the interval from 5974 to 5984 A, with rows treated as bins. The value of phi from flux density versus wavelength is 227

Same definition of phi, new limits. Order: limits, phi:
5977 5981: 93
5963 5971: 176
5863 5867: 87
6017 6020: 64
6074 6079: 110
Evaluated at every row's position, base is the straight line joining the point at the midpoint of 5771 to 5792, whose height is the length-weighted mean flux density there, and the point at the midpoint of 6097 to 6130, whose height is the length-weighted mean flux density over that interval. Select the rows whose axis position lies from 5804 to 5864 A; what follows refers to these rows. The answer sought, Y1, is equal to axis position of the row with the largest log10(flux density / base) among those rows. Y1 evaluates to 5820.0 A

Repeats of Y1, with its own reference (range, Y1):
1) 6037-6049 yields 6046.5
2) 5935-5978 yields 5941.5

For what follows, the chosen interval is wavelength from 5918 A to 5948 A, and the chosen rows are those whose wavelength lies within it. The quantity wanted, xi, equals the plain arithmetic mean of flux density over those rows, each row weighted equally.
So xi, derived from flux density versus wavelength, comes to 44.4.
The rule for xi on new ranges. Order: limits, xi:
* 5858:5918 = 42.7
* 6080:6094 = 42.2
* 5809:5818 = 45.8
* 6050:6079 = 44.2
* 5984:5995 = 40.7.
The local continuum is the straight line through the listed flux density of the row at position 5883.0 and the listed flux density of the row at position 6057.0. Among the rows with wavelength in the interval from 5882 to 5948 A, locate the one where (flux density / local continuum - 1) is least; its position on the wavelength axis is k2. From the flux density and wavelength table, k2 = 5889.0 A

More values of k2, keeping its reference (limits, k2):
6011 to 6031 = 6028.5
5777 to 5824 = 5781.0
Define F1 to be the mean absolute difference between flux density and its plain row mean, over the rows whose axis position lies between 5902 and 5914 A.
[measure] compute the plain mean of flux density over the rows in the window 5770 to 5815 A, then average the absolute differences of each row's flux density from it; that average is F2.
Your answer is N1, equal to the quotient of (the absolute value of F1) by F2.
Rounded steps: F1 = 1.82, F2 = 2.88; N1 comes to 0.63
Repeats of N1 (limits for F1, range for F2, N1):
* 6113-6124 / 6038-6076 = 0.87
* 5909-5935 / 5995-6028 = 0.91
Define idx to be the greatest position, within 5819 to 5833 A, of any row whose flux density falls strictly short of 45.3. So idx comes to 5826.0 A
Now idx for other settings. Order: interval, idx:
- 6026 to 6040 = 6034.5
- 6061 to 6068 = 6067.5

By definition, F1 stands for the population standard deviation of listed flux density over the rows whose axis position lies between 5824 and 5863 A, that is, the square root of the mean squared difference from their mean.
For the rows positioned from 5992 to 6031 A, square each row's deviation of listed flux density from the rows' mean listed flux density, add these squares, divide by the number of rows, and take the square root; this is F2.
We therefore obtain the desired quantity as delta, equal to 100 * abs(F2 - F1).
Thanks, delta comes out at 45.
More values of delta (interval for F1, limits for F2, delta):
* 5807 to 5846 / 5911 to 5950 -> 94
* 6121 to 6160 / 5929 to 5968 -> 8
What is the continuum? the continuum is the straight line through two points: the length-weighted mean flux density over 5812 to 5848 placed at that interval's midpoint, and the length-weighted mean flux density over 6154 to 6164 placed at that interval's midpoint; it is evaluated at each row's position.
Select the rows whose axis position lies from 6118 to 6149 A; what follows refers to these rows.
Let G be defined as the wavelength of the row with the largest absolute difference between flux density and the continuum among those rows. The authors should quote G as 6133.5 A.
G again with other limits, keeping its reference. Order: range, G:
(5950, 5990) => 5980.5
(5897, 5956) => 5929.5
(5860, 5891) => 5889.0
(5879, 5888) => 5887.5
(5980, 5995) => 5980.5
